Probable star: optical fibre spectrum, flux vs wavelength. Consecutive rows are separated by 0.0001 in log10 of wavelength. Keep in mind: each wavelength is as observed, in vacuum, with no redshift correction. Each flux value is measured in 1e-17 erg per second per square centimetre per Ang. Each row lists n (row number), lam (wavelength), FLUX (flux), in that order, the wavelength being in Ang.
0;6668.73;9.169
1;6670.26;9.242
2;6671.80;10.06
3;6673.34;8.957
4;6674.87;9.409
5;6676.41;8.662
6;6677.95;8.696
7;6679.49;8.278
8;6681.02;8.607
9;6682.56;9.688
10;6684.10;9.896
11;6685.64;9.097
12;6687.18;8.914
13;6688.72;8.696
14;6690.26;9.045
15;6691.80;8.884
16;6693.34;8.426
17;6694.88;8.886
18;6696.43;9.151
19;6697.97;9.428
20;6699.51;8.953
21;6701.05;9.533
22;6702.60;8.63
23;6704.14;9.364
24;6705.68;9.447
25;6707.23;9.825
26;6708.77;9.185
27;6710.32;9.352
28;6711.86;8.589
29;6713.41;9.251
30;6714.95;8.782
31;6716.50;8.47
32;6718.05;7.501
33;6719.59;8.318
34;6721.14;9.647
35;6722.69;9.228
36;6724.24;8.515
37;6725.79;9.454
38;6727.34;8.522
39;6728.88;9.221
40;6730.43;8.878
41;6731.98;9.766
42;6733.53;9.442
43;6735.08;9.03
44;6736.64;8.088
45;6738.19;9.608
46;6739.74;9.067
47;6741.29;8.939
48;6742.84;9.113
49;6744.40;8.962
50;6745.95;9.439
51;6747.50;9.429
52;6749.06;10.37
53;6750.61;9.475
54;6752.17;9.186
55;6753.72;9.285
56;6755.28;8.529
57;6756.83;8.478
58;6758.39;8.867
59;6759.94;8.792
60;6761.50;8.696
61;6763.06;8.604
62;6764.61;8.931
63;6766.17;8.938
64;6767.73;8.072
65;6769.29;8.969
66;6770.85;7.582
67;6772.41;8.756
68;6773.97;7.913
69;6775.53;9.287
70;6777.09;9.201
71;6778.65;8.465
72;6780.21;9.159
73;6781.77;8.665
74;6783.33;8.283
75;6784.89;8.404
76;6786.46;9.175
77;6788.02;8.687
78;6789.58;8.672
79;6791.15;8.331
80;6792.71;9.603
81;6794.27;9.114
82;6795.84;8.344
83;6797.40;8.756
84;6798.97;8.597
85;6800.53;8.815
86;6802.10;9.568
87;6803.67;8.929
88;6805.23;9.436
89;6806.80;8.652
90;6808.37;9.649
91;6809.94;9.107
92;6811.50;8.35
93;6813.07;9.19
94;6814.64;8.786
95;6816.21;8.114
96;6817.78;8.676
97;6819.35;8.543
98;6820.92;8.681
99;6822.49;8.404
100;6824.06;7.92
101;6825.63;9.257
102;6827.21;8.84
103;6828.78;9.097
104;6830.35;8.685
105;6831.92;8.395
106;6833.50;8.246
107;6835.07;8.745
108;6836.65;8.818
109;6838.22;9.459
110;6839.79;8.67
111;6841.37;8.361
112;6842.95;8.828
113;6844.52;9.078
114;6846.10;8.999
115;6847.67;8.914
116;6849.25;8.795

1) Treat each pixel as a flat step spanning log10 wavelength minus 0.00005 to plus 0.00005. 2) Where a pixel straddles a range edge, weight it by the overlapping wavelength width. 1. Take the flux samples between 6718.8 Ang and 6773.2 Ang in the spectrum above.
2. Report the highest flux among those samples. 10.37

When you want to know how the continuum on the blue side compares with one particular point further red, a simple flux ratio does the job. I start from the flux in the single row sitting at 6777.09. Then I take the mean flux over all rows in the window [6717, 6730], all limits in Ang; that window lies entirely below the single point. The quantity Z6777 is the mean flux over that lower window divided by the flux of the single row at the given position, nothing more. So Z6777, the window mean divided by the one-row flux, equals 0.96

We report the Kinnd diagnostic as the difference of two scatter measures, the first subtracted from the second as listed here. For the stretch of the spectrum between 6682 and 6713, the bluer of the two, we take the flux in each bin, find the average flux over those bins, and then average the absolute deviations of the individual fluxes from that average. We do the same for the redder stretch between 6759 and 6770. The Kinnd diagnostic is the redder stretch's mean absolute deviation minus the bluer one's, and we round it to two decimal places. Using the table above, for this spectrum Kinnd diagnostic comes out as -0.12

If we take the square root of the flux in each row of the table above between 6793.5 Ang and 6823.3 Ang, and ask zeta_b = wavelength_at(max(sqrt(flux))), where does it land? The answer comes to 6808.37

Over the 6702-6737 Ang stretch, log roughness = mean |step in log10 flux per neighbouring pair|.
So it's 0.0310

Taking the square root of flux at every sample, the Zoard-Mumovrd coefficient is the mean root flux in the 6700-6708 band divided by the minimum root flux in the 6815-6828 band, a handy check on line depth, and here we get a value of 1.09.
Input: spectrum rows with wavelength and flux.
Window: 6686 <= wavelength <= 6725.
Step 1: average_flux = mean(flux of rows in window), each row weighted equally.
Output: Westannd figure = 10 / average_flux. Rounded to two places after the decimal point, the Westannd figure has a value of 1.12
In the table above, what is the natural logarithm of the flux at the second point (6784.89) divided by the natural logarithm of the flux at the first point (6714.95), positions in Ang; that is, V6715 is 0.98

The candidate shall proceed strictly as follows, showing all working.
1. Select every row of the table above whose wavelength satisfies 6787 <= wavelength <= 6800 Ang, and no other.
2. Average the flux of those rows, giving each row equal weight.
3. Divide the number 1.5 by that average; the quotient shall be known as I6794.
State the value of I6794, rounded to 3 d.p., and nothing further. 0.171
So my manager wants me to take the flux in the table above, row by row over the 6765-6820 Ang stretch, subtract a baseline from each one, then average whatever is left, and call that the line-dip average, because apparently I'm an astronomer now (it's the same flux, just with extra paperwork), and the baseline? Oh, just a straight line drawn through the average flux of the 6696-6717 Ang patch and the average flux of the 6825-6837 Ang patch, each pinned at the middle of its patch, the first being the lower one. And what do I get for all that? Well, -0.1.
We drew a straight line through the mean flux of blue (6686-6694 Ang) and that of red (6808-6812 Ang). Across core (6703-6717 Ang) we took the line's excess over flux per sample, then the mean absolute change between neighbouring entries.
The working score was 0.43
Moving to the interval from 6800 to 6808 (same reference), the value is 0.67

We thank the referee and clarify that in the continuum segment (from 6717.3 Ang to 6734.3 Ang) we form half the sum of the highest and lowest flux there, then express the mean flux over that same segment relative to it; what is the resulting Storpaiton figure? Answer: 1.04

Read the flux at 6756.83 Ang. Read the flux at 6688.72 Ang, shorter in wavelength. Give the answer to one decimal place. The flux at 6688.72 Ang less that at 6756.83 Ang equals 0.2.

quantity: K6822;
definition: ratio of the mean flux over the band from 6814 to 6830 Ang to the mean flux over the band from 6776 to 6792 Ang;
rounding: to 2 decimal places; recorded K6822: 0.99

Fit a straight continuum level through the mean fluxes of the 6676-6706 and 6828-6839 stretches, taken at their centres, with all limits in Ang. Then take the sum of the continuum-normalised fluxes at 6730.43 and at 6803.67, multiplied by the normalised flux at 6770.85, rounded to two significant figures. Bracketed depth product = 1.7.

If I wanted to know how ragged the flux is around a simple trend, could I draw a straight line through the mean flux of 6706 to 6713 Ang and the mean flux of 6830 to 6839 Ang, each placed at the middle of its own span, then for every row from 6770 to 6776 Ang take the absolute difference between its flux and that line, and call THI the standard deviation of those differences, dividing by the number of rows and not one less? 0.50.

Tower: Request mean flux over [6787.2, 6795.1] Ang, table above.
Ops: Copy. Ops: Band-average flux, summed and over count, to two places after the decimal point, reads 8.88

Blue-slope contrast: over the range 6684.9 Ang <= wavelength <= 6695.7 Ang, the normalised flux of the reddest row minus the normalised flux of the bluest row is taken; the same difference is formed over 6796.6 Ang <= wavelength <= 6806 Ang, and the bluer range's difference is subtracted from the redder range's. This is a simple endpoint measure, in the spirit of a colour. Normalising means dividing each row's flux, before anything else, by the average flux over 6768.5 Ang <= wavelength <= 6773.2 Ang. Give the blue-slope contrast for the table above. 0.11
